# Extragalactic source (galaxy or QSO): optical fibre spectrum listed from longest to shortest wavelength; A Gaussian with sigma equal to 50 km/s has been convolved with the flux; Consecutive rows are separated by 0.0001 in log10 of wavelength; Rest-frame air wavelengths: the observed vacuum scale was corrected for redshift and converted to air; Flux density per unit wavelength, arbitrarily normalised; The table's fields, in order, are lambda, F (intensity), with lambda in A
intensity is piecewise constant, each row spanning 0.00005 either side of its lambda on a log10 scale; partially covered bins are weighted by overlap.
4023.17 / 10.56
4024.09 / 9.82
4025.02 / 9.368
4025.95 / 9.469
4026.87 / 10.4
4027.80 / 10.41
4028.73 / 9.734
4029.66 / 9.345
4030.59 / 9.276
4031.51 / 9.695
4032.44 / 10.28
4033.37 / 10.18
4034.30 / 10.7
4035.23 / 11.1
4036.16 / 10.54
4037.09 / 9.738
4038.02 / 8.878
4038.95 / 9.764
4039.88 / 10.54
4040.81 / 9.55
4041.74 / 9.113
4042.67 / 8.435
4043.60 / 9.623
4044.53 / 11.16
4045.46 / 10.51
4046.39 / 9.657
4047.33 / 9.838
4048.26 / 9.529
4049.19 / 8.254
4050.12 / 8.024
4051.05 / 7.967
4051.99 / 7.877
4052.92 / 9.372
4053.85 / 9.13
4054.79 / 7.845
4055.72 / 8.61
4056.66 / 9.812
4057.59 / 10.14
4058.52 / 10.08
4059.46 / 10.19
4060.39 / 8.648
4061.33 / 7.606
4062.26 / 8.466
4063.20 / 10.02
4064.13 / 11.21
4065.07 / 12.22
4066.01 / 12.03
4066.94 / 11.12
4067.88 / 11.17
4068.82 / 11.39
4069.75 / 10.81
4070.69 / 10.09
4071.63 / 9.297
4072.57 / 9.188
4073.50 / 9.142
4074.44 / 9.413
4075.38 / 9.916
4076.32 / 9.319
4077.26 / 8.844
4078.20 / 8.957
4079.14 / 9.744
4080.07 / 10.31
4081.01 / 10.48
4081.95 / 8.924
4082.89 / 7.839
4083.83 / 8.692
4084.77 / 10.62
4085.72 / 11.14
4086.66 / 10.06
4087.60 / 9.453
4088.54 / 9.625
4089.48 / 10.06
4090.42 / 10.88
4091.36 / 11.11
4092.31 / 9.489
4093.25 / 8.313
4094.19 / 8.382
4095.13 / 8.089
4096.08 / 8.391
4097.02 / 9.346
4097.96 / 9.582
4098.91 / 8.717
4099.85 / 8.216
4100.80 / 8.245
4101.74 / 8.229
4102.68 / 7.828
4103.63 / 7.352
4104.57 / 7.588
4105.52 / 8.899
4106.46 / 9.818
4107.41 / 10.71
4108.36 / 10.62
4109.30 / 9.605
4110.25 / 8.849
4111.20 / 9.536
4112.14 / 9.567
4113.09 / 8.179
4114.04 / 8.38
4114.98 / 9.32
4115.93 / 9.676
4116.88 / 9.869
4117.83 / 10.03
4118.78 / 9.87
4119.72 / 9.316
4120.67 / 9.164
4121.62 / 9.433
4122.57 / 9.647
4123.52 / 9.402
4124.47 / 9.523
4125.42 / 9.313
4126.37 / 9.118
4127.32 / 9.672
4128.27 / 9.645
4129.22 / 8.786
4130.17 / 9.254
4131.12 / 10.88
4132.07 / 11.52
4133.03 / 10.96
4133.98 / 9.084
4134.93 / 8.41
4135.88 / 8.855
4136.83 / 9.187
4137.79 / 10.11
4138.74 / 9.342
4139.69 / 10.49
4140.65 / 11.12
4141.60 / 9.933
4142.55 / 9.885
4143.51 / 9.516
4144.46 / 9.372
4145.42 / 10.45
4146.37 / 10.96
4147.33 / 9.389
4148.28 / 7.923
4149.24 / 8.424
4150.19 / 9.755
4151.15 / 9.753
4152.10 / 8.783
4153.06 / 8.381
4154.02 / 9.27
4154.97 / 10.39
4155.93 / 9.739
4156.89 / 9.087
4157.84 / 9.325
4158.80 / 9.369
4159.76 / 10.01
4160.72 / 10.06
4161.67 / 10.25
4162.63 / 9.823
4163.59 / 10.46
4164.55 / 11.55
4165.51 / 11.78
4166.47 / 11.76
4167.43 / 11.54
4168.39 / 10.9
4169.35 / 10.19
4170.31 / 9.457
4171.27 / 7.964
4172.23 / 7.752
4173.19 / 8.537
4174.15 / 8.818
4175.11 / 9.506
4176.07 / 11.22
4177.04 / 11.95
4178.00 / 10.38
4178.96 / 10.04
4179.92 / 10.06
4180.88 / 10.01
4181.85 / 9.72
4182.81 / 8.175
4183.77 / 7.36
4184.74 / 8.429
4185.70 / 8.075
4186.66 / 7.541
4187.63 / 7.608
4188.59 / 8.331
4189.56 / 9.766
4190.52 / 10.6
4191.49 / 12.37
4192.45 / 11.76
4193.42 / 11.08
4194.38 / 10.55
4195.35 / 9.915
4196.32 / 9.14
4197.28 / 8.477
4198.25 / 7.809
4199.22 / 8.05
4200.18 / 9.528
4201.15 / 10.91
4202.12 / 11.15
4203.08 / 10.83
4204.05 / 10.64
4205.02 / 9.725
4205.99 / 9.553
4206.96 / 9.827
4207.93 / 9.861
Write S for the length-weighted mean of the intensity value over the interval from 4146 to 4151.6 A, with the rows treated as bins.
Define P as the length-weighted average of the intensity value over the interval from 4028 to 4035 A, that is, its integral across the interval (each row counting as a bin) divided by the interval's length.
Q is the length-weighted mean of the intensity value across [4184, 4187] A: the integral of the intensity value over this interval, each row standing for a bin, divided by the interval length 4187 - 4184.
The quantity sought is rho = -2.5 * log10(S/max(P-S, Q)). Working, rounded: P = 9.94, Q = 8.0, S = 9.3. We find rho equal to -0.17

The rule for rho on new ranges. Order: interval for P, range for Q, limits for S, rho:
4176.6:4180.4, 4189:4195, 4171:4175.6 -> 0.27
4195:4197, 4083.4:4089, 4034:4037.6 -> -0.06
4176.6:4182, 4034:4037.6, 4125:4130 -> 0.13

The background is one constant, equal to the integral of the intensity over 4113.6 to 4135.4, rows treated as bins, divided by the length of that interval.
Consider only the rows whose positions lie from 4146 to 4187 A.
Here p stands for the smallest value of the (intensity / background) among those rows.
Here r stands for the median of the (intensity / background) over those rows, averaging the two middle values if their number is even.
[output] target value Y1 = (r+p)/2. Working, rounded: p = 0.77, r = 1.02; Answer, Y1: 0.892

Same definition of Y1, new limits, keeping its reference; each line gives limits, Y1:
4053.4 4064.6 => 0.891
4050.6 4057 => 0.859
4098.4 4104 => 0.813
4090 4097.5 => 0.885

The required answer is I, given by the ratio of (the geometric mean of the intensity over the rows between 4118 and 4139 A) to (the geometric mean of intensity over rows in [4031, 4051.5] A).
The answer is 0.990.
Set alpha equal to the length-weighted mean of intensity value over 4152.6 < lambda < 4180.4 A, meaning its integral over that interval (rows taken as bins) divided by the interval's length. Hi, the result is 10.0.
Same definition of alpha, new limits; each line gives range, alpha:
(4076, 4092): 9.8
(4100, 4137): 9.3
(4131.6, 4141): 9.9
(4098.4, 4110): 8.8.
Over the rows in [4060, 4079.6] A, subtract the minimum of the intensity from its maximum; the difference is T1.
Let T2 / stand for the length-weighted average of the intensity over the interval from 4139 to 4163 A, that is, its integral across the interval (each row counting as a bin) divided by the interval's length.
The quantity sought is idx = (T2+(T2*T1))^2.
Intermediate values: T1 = 4.6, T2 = 9.7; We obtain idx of 2938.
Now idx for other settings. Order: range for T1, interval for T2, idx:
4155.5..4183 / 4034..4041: 2759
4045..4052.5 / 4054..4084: 1252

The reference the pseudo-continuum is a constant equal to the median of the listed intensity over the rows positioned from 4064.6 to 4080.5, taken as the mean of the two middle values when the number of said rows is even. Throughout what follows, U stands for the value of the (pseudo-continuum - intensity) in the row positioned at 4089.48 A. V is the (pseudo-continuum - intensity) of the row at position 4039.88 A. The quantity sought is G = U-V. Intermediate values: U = -0.1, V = -0.6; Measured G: 0.5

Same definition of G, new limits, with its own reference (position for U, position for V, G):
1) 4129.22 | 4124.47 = 0.7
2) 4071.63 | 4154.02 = 0.0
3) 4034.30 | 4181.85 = -1.0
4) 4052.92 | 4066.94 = 1.7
